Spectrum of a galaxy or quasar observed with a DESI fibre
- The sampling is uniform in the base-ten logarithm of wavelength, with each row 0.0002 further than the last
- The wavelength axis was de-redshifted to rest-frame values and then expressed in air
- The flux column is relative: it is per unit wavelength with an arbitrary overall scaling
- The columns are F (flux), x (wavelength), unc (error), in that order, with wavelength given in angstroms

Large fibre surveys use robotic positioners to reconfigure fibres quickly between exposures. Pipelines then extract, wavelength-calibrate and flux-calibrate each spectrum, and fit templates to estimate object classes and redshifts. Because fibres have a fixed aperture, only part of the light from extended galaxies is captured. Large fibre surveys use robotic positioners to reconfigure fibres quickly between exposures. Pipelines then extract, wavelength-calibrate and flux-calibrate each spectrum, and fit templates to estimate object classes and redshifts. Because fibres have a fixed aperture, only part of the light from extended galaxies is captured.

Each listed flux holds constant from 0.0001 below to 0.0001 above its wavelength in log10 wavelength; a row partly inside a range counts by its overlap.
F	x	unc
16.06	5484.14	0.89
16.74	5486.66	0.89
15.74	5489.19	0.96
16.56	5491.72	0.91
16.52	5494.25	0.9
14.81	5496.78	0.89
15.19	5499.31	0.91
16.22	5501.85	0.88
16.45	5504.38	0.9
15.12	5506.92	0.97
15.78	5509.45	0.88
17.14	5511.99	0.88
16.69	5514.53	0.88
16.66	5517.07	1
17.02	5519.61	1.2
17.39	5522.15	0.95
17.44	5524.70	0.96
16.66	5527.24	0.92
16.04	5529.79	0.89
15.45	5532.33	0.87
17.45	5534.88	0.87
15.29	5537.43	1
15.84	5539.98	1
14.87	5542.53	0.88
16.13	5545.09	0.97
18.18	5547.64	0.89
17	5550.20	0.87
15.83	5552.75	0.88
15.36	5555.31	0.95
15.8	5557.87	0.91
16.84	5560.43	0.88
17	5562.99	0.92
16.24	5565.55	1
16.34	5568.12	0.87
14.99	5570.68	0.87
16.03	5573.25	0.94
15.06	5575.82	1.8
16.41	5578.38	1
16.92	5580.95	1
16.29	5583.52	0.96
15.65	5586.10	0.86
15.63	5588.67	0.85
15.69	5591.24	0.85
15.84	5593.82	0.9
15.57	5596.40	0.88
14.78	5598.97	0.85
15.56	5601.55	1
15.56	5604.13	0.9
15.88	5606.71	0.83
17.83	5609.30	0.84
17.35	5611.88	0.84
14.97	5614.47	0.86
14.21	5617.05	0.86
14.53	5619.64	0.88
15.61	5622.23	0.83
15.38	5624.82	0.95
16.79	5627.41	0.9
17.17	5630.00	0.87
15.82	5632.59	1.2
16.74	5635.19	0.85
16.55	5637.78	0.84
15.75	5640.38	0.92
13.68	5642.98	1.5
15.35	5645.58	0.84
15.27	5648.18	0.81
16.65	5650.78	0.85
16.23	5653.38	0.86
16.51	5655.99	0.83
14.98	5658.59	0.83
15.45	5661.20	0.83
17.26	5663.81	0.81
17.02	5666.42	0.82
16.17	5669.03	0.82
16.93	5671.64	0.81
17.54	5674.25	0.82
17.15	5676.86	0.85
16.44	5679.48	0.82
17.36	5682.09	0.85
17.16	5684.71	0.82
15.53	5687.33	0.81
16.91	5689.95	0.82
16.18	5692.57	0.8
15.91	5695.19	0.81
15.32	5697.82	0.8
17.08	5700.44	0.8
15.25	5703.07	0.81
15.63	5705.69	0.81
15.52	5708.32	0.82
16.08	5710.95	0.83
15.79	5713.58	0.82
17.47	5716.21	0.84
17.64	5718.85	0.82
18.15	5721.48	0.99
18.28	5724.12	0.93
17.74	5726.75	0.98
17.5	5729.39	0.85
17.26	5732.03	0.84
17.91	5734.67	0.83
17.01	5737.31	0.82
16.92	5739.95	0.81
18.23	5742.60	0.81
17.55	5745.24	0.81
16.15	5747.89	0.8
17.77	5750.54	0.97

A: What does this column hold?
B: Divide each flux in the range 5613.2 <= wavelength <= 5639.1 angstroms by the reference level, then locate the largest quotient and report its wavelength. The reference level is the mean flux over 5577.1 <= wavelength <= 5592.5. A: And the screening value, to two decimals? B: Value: 5630.00 angstroms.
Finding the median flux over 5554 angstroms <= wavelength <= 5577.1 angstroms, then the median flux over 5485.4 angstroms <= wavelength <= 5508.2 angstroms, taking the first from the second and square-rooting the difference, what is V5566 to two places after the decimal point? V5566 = 0.44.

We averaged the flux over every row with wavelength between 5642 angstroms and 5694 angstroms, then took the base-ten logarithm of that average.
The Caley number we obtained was 1.21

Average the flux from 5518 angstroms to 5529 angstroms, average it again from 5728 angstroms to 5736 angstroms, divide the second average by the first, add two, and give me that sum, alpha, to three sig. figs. 3.03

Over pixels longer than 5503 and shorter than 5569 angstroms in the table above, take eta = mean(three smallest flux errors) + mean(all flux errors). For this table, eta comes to 1.80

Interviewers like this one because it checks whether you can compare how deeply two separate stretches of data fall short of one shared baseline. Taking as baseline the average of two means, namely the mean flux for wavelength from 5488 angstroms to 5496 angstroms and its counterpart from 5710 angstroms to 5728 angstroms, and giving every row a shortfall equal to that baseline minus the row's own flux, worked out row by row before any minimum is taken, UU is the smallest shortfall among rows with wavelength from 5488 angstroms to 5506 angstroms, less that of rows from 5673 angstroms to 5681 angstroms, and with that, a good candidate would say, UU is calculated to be 1.0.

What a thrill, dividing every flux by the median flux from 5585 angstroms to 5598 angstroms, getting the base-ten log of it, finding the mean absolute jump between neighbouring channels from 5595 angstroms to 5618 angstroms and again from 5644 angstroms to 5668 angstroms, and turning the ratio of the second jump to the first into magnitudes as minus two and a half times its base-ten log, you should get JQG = 0.20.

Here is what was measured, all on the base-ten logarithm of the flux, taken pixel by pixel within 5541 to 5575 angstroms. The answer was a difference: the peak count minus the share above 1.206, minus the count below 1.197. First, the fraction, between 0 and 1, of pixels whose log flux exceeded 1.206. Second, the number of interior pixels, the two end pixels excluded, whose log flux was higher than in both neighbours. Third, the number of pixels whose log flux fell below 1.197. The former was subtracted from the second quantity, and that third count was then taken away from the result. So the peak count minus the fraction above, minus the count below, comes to -0.5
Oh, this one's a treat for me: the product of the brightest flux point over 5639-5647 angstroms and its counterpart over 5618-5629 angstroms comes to 264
